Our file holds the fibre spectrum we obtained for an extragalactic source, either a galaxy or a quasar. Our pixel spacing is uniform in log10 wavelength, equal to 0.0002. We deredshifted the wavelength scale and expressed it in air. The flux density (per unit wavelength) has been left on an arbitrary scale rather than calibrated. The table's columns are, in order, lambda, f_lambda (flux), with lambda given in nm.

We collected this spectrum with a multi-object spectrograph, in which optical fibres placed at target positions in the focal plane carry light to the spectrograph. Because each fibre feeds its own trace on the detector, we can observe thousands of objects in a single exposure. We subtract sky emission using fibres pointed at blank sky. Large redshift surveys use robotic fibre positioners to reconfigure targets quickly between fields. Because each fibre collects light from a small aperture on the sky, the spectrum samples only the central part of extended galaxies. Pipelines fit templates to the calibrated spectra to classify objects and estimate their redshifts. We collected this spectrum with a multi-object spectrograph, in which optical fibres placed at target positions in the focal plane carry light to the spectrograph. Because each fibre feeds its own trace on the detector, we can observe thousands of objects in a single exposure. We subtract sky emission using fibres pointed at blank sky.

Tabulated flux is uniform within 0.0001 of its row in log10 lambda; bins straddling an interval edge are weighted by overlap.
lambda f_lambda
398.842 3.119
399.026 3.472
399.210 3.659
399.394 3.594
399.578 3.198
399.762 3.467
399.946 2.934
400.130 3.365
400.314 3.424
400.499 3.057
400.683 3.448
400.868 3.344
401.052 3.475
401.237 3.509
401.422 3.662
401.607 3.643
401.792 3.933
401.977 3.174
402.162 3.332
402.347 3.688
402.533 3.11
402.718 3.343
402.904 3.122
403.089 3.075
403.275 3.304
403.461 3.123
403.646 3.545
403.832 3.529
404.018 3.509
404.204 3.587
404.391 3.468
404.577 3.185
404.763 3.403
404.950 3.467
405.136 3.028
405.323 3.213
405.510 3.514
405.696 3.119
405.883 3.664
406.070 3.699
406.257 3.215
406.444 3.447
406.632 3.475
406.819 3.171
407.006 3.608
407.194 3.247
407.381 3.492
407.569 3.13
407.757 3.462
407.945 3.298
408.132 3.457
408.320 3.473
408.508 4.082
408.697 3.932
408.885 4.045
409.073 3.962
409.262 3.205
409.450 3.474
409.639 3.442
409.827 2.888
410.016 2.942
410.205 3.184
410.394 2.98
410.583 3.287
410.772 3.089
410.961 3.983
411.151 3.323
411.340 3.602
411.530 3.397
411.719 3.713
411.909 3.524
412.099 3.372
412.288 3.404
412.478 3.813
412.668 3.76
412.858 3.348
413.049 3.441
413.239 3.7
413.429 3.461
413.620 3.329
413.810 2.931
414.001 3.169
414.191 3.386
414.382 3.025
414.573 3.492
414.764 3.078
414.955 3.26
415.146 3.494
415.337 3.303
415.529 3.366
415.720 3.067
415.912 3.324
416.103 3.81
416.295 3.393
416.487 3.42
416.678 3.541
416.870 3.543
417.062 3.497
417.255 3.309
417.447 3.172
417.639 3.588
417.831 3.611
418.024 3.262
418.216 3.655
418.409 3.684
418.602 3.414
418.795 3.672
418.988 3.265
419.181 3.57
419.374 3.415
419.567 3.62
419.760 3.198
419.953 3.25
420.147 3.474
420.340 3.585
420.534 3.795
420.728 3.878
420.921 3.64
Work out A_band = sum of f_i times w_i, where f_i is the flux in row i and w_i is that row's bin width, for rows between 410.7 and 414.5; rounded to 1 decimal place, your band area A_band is 13.1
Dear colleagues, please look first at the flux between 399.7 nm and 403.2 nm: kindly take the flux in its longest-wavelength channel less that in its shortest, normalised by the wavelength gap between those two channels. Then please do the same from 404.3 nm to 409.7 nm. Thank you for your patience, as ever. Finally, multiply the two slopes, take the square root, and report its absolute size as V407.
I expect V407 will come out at 0.024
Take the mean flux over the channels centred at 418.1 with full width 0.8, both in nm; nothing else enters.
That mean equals 3.6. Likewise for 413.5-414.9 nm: 3.2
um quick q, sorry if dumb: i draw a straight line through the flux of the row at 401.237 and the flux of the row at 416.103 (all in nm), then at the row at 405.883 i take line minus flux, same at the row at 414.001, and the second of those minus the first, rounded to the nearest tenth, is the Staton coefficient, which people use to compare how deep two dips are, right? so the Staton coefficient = 0.7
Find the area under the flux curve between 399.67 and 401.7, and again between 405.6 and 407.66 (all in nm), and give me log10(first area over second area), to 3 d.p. -0.006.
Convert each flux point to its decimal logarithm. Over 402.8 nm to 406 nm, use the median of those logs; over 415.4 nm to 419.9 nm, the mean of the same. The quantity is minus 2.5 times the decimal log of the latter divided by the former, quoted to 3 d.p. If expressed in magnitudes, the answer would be -0.011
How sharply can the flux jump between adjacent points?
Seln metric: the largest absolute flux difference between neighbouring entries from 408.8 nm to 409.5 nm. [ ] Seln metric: 0.757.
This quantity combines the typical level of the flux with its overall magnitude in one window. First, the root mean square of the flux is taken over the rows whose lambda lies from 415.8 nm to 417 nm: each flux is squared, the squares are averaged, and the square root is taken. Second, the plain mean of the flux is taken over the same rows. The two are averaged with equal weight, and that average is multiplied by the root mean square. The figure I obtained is 12.30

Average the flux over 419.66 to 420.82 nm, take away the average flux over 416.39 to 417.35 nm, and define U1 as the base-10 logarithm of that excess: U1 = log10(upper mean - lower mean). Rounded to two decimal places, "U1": -1.17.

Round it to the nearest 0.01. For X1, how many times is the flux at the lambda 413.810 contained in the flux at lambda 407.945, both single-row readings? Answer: 1.13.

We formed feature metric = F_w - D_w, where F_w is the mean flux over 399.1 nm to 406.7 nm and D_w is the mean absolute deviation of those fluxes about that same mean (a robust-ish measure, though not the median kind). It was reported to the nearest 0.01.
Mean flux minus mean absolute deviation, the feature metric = 3.21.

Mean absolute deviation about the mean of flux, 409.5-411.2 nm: 0.243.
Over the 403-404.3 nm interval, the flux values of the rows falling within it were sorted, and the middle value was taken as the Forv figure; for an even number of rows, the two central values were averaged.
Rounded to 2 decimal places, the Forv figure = 3.51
